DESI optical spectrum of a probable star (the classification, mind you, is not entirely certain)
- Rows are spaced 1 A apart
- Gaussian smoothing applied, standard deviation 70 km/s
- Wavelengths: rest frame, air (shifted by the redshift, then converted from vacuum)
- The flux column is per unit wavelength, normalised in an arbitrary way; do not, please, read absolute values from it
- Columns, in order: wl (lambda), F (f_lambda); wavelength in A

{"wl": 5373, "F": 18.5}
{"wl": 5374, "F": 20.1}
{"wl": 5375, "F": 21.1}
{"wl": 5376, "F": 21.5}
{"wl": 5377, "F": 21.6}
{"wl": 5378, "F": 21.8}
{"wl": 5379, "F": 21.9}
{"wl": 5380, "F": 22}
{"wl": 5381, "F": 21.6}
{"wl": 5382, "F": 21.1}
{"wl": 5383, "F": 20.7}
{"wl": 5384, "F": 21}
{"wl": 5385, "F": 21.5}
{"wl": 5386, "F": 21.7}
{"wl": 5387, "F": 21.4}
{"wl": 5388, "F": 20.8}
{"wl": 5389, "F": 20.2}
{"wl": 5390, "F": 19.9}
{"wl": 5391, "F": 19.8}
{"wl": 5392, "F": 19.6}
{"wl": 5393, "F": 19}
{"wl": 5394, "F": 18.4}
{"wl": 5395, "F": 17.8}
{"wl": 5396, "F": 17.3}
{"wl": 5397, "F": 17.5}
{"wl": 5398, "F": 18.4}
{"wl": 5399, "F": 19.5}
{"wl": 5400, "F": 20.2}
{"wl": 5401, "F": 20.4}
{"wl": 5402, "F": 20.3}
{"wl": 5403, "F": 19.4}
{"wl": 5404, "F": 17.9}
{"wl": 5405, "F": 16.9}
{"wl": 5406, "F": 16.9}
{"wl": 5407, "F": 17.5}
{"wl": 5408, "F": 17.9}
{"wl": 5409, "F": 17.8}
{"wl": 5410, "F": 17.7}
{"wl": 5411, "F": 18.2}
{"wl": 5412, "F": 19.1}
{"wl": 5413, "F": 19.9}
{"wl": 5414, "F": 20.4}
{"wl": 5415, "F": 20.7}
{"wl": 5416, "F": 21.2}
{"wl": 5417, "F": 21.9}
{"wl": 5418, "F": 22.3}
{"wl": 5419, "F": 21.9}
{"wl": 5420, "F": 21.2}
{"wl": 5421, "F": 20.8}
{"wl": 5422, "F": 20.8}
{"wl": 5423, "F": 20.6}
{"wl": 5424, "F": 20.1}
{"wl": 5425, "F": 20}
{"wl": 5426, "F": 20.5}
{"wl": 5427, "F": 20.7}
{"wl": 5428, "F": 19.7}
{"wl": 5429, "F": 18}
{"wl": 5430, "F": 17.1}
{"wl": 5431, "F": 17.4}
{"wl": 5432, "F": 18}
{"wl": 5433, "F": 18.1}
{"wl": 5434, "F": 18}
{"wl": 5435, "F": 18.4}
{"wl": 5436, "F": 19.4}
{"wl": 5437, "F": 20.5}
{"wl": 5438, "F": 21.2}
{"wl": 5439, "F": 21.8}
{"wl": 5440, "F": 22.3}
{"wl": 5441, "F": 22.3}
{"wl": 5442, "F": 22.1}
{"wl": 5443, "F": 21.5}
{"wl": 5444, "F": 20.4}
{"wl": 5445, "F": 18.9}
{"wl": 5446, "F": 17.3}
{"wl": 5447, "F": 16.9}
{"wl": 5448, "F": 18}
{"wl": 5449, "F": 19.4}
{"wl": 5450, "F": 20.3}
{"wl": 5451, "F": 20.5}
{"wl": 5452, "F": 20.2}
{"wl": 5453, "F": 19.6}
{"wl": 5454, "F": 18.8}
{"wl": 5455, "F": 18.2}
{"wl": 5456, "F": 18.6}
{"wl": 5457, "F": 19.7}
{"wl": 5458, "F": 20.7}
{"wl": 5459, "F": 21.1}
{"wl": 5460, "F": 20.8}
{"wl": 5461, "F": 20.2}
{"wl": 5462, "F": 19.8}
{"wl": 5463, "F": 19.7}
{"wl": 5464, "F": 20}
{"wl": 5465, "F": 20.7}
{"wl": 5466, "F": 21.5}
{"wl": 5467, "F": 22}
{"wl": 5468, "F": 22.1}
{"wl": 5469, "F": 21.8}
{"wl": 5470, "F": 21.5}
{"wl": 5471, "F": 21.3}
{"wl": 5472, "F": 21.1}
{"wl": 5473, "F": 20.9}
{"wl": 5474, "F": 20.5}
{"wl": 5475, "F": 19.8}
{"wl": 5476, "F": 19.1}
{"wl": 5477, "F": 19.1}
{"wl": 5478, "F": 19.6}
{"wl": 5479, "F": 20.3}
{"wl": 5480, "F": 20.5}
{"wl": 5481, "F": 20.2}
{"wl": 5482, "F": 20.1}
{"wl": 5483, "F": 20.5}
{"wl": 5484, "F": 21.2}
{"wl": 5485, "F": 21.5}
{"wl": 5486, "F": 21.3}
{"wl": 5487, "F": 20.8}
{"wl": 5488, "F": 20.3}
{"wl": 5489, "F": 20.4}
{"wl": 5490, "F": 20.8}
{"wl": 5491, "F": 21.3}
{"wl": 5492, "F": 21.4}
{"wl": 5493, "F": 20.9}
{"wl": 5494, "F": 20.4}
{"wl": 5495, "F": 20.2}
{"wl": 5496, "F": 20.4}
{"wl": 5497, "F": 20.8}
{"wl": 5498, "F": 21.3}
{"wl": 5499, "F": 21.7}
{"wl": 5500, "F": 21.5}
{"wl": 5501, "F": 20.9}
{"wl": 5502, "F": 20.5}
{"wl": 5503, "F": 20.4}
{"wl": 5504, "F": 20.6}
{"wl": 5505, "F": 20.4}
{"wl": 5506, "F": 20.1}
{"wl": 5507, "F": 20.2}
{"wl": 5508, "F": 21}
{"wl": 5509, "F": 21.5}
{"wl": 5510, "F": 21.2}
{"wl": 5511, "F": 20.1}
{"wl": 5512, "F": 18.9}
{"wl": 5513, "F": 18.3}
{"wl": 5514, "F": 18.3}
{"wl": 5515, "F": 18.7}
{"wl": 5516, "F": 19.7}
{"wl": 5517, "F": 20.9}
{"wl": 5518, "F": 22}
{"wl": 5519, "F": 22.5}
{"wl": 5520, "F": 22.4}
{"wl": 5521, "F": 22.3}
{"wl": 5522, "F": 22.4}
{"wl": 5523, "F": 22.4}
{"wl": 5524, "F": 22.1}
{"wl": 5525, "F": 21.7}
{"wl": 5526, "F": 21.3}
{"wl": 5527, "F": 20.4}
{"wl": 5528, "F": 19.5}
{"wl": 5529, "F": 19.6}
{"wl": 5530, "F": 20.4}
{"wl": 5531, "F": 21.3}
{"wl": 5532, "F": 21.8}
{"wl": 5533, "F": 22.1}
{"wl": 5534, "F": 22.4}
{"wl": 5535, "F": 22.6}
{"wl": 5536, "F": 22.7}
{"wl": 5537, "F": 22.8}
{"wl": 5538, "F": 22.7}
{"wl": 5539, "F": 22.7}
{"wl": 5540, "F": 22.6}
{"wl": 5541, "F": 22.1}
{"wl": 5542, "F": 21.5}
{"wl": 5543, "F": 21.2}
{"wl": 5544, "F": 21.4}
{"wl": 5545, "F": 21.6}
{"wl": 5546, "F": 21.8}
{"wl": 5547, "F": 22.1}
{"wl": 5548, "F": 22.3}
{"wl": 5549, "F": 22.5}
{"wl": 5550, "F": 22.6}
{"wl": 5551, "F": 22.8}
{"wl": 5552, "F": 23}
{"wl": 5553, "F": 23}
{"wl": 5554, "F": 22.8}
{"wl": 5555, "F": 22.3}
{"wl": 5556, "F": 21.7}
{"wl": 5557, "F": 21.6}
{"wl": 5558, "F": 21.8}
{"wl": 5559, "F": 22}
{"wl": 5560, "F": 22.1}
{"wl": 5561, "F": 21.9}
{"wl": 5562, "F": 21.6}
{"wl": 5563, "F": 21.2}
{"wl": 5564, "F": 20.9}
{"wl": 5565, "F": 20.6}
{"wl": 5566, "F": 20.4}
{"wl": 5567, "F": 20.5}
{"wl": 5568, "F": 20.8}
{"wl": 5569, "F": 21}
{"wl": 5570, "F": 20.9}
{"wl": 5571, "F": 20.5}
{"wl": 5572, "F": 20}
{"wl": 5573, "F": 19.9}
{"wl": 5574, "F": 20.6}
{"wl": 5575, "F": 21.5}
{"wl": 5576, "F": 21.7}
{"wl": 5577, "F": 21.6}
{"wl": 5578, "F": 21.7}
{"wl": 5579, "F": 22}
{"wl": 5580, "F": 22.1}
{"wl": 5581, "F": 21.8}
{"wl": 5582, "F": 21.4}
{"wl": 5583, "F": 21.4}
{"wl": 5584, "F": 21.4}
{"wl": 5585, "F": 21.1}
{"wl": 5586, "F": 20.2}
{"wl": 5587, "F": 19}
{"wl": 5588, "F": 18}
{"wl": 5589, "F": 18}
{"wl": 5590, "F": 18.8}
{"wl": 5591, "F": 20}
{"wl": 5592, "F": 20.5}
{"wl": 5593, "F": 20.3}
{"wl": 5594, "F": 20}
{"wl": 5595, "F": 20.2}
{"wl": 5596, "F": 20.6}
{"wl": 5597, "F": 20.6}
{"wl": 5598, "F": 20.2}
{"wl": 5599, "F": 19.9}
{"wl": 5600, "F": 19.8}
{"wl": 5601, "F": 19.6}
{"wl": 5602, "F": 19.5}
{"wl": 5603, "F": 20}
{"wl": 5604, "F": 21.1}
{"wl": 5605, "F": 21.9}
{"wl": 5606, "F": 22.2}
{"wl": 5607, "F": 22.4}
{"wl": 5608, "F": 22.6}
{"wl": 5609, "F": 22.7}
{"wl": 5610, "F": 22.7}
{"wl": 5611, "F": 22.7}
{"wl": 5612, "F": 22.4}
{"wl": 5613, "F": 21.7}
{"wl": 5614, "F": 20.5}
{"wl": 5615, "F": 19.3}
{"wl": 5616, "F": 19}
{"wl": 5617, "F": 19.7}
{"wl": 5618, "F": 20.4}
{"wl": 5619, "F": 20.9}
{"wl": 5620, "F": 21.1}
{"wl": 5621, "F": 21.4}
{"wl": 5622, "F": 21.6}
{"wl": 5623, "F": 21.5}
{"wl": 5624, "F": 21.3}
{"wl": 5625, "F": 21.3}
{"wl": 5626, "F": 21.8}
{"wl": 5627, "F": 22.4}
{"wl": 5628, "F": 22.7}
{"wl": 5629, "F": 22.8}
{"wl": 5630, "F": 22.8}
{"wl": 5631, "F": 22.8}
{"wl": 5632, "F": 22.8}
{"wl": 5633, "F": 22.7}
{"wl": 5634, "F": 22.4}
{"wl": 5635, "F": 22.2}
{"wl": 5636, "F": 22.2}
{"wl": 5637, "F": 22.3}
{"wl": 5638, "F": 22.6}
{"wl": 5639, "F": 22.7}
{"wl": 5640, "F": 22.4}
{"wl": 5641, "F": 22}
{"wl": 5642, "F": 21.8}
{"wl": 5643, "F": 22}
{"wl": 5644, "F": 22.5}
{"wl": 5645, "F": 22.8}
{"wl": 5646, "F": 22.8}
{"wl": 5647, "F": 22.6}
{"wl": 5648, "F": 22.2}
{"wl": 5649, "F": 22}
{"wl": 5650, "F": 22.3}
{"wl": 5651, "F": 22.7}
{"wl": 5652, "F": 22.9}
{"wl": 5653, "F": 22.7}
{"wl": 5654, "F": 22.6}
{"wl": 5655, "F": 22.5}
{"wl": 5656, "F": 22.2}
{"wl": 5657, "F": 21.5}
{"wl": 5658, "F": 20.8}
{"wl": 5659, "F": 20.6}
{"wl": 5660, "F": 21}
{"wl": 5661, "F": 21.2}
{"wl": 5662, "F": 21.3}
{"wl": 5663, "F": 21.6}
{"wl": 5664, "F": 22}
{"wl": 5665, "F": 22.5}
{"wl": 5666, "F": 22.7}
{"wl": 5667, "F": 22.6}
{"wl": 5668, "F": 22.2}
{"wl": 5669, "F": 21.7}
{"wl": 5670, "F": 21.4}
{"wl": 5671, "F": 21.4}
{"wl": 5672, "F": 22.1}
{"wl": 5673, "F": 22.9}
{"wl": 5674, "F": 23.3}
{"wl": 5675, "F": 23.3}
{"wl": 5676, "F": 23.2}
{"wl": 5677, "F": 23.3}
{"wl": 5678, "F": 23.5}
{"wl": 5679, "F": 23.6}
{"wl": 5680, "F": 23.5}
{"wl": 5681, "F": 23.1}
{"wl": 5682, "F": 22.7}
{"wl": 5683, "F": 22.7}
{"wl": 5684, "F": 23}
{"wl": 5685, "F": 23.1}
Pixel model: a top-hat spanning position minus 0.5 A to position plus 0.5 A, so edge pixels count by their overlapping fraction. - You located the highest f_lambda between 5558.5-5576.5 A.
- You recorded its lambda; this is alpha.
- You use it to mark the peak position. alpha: 5560 A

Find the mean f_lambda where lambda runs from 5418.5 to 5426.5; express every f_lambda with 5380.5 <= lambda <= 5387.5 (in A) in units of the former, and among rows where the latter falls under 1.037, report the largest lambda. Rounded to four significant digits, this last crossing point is 5387 A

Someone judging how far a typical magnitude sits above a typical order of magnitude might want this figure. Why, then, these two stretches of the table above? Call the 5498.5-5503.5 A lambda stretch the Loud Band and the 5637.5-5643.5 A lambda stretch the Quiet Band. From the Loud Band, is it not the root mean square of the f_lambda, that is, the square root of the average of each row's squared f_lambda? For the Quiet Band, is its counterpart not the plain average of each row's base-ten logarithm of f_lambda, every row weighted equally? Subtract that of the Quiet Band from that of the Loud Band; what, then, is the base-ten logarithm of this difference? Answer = 1.29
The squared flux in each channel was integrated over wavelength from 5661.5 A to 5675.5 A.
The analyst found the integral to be 6915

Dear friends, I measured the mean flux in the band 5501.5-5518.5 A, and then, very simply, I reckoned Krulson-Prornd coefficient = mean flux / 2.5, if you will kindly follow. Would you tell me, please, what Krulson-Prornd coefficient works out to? 8.07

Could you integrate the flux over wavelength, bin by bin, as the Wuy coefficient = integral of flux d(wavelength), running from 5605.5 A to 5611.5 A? 135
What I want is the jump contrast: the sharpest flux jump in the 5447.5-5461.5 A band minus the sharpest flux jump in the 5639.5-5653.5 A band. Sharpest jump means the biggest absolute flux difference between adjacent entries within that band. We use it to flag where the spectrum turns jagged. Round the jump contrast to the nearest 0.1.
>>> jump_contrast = 0.9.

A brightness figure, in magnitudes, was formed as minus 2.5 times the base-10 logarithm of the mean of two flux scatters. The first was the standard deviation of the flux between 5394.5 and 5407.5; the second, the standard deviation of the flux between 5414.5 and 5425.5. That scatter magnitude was 0.0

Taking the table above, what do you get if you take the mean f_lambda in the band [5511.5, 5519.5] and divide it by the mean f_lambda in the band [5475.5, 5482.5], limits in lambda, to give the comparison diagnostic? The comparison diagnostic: 1.00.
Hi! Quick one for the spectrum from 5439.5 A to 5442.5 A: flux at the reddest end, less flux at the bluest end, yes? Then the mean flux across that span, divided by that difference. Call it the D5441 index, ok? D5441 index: -111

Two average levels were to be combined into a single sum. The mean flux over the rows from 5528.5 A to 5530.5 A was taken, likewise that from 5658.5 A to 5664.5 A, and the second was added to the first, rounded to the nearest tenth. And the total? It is 41.3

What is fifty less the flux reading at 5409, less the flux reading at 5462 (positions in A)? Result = 12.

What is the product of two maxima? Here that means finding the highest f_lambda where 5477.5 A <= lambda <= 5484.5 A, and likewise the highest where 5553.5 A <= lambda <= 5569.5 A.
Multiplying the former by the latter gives 483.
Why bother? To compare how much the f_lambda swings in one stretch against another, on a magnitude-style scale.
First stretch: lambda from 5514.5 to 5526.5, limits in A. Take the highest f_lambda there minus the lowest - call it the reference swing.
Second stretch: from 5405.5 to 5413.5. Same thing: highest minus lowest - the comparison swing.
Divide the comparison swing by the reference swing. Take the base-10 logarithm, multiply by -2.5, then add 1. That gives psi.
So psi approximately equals 1.3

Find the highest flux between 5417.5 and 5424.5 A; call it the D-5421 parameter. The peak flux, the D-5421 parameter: 22.3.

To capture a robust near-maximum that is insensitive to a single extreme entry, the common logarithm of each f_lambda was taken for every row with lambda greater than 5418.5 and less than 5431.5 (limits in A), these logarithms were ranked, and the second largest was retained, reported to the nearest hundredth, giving 1.33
